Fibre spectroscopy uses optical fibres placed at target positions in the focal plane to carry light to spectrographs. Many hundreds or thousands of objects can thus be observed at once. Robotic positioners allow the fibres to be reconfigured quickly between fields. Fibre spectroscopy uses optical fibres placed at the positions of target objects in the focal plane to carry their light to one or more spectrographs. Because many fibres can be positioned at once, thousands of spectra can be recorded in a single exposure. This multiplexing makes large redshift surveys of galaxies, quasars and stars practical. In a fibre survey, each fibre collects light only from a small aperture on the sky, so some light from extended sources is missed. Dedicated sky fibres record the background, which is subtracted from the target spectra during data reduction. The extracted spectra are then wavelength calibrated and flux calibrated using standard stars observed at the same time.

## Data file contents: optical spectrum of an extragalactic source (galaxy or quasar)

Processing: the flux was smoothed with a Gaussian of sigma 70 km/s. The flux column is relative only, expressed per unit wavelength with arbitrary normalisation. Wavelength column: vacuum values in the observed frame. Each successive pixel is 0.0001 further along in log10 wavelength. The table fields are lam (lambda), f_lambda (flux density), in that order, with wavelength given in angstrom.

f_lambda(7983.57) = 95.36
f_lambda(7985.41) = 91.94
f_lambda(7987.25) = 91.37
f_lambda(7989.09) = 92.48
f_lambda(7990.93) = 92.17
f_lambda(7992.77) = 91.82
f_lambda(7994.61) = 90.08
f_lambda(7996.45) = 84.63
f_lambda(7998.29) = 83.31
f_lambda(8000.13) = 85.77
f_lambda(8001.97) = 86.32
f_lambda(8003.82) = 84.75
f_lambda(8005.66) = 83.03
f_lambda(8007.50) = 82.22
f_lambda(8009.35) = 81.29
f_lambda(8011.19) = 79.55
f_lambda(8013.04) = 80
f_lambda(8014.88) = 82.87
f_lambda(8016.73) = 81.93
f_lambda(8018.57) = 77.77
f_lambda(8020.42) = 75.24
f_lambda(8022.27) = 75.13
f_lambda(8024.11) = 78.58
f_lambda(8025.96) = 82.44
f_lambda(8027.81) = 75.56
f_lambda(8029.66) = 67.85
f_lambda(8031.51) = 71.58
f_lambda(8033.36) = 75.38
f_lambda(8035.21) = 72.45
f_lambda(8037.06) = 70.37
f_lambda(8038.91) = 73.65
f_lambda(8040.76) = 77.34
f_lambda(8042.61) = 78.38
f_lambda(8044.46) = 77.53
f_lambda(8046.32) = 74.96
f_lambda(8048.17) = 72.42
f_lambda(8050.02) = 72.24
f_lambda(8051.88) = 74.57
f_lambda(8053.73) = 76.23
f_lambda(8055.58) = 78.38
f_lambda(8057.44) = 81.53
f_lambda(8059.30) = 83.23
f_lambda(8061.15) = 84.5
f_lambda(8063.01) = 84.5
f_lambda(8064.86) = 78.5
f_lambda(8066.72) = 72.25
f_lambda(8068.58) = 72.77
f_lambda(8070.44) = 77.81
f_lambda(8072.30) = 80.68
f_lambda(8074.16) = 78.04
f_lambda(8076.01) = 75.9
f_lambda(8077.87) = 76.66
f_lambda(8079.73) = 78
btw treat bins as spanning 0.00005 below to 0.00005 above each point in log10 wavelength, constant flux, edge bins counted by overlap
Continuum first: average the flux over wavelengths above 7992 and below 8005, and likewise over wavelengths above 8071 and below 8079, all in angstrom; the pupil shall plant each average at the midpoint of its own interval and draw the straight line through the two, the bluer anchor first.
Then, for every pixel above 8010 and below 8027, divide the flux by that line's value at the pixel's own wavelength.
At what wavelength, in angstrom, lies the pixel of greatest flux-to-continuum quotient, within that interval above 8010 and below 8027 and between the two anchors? 8025.96 angstrom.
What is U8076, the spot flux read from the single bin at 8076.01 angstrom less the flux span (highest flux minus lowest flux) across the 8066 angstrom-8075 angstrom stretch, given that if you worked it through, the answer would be 67.5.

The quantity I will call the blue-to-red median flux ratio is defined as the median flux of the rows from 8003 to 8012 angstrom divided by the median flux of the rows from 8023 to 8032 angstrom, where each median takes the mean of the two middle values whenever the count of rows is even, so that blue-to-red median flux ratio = 1.088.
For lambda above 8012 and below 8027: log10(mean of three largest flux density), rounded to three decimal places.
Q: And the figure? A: 1.916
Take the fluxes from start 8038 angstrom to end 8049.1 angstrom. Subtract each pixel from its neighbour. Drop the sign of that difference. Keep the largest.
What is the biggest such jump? 3.7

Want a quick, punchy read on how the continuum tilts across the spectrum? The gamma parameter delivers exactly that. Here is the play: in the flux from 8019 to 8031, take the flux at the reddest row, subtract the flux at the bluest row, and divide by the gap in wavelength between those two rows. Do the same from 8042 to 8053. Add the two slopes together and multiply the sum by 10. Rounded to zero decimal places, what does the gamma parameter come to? -12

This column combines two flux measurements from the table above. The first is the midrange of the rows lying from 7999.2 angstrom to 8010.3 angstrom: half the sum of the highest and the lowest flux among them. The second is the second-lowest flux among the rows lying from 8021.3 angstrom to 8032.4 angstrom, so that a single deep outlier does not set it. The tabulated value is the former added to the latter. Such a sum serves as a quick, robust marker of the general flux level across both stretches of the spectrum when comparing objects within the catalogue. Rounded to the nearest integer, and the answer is 155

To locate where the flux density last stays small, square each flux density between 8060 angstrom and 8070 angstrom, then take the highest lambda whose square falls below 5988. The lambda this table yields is 8068.58 angstrom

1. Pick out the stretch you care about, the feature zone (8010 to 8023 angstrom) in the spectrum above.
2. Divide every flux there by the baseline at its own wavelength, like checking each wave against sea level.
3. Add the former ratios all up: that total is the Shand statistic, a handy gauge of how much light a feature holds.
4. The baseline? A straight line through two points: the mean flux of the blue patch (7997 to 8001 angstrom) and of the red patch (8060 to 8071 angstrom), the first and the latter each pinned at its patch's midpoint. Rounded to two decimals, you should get 6.66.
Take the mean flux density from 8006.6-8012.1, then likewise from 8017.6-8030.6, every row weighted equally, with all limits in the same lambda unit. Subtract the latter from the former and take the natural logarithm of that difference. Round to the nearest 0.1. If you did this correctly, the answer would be 1.6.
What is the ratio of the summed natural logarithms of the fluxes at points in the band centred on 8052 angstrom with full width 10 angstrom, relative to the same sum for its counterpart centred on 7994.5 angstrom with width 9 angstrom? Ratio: 0.96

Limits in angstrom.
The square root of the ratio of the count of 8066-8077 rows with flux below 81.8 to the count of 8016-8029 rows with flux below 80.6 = 1.1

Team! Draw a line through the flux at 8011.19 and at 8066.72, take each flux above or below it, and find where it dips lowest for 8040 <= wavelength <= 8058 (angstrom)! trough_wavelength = 8048.17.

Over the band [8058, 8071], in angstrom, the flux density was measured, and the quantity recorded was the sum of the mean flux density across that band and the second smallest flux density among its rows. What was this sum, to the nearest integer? 152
